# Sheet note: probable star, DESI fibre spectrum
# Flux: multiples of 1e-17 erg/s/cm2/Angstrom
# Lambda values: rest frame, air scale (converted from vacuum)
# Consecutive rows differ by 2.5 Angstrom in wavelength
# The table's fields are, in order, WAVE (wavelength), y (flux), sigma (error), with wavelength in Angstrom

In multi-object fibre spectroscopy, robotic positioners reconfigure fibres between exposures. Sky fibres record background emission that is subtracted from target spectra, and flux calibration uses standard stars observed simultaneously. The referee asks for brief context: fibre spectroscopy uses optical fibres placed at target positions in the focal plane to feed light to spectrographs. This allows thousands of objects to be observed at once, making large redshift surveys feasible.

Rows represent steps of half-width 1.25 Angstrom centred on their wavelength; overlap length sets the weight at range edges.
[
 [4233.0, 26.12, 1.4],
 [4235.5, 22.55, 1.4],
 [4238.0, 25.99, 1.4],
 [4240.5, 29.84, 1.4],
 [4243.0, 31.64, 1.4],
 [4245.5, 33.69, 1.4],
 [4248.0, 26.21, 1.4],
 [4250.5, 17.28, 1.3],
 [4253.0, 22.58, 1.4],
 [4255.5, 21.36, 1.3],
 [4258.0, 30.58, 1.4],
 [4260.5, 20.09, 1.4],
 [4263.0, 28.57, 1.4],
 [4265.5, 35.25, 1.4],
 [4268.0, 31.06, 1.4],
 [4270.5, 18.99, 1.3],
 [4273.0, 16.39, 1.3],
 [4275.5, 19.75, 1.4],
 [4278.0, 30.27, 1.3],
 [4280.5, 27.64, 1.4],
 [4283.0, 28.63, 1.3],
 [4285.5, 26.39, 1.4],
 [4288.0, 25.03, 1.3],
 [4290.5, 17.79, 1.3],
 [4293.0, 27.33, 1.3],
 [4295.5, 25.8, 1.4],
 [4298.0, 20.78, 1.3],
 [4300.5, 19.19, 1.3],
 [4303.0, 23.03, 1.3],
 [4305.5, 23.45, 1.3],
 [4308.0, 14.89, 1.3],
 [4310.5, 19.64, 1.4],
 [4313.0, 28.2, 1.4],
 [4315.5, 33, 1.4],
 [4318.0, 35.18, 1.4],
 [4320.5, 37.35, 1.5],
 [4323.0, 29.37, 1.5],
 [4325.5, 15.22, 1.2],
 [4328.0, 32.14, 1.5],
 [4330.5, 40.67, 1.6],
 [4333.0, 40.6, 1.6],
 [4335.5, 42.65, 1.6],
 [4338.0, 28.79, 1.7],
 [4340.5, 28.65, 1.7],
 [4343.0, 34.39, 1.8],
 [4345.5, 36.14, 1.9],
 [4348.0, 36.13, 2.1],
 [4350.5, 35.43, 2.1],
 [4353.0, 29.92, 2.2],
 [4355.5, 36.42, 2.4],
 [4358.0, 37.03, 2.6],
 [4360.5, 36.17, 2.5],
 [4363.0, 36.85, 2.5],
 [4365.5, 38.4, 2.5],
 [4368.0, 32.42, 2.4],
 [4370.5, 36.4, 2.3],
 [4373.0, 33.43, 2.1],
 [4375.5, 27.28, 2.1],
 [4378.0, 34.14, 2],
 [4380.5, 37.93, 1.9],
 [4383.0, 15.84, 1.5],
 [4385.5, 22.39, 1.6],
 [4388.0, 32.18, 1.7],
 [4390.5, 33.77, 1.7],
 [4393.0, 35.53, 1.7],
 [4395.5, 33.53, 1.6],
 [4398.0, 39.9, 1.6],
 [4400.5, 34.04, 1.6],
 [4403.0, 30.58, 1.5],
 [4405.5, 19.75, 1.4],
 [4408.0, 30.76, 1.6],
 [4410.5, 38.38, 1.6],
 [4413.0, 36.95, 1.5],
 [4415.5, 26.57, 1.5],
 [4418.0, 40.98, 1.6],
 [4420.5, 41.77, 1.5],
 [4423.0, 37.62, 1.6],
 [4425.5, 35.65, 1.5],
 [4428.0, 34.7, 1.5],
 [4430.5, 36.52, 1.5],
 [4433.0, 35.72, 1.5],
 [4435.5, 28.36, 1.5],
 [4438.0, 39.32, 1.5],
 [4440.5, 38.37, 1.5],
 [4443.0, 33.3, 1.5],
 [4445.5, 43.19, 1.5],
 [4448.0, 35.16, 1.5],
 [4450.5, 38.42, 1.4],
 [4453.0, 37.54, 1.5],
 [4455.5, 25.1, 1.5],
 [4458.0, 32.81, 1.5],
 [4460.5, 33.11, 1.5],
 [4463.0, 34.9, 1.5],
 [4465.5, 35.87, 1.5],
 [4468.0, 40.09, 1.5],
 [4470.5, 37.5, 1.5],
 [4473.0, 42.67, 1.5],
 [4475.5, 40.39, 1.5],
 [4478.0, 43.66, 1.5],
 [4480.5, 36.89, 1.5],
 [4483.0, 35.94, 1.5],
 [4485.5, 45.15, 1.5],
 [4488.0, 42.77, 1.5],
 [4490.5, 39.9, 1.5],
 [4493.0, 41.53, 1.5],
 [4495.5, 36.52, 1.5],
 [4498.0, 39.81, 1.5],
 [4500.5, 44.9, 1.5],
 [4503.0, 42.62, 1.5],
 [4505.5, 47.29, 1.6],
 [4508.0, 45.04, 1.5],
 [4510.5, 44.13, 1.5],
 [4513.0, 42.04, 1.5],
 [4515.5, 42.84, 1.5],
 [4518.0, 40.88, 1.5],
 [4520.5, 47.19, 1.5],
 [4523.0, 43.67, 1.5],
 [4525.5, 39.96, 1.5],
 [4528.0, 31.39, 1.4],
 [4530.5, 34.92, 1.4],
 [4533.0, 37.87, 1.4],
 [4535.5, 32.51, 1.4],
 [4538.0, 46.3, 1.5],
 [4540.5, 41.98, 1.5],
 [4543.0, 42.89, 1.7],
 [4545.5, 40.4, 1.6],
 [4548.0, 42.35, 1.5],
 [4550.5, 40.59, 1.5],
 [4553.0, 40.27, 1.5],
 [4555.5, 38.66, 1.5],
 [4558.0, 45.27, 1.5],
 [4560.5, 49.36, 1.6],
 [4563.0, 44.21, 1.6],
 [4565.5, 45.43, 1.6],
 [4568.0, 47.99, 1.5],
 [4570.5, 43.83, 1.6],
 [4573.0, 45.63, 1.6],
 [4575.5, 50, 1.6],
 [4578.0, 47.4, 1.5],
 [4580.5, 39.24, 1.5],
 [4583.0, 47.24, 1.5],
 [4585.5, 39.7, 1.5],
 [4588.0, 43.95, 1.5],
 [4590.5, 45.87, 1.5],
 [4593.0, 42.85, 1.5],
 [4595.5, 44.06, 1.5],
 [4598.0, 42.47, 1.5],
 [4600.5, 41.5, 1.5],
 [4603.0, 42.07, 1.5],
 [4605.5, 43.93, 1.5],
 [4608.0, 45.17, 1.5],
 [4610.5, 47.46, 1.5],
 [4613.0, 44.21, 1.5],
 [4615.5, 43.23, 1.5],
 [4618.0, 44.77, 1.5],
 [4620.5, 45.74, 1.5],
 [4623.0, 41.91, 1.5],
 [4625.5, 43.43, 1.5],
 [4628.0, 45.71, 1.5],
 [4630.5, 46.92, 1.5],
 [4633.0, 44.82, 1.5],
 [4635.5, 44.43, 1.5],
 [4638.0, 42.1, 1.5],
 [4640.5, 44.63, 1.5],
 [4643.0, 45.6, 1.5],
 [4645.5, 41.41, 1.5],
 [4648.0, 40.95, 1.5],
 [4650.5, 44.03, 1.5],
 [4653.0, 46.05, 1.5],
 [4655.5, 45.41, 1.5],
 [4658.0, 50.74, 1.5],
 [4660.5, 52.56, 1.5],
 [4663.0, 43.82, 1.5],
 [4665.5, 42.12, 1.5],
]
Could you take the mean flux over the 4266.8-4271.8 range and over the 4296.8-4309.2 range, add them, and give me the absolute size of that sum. 45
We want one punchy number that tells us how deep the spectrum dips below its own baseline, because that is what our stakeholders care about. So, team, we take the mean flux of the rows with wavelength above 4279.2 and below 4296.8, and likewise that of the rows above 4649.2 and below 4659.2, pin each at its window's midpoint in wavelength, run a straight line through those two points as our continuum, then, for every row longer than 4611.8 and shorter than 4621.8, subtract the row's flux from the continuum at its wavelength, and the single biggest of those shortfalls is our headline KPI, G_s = 1.1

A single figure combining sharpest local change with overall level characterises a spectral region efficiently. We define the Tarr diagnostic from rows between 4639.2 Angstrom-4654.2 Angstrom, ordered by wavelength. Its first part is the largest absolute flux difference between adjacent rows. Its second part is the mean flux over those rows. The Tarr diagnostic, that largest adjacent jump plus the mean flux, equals 48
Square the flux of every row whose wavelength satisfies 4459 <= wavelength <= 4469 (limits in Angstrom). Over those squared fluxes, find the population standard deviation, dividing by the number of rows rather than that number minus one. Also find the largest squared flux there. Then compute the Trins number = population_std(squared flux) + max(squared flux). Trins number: 1796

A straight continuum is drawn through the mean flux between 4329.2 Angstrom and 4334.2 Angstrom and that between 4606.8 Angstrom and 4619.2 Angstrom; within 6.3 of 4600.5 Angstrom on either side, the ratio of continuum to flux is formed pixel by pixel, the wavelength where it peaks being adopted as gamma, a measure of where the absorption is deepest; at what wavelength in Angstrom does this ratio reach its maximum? 4600.5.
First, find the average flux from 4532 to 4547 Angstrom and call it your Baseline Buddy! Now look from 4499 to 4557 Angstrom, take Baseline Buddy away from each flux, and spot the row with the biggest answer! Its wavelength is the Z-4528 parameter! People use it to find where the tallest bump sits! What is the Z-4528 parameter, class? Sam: 4505.5 Angstrom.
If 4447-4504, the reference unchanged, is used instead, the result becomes 4485.5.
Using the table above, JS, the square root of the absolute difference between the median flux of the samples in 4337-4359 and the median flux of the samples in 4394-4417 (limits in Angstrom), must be 1.4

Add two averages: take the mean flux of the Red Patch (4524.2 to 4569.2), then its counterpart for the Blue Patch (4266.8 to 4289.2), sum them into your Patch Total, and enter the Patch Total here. 66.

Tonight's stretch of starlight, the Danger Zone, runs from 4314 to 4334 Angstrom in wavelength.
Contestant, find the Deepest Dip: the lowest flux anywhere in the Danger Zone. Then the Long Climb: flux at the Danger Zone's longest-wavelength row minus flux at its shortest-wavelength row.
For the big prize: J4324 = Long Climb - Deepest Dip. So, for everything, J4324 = -8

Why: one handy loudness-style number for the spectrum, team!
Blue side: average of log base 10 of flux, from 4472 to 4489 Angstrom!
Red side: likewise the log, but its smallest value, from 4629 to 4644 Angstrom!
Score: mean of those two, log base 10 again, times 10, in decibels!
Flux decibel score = 2.09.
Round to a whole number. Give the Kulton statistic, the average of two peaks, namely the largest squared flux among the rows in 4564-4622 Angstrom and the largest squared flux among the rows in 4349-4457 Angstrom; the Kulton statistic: 2183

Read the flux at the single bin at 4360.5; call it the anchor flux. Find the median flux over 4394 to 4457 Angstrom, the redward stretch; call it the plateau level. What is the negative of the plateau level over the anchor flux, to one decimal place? -1.0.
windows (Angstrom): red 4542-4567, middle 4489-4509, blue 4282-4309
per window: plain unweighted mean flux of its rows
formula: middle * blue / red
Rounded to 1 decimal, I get 22.5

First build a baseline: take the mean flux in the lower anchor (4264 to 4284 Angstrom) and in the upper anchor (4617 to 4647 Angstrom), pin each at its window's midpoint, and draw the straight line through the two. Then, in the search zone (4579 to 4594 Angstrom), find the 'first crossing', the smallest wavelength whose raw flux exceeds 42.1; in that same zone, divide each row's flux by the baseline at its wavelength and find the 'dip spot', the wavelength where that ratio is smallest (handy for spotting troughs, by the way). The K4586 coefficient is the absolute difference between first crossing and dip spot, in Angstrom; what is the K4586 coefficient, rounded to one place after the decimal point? 2.5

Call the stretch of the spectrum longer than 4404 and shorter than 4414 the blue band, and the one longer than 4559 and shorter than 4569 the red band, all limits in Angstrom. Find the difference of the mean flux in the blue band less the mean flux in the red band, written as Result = -15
